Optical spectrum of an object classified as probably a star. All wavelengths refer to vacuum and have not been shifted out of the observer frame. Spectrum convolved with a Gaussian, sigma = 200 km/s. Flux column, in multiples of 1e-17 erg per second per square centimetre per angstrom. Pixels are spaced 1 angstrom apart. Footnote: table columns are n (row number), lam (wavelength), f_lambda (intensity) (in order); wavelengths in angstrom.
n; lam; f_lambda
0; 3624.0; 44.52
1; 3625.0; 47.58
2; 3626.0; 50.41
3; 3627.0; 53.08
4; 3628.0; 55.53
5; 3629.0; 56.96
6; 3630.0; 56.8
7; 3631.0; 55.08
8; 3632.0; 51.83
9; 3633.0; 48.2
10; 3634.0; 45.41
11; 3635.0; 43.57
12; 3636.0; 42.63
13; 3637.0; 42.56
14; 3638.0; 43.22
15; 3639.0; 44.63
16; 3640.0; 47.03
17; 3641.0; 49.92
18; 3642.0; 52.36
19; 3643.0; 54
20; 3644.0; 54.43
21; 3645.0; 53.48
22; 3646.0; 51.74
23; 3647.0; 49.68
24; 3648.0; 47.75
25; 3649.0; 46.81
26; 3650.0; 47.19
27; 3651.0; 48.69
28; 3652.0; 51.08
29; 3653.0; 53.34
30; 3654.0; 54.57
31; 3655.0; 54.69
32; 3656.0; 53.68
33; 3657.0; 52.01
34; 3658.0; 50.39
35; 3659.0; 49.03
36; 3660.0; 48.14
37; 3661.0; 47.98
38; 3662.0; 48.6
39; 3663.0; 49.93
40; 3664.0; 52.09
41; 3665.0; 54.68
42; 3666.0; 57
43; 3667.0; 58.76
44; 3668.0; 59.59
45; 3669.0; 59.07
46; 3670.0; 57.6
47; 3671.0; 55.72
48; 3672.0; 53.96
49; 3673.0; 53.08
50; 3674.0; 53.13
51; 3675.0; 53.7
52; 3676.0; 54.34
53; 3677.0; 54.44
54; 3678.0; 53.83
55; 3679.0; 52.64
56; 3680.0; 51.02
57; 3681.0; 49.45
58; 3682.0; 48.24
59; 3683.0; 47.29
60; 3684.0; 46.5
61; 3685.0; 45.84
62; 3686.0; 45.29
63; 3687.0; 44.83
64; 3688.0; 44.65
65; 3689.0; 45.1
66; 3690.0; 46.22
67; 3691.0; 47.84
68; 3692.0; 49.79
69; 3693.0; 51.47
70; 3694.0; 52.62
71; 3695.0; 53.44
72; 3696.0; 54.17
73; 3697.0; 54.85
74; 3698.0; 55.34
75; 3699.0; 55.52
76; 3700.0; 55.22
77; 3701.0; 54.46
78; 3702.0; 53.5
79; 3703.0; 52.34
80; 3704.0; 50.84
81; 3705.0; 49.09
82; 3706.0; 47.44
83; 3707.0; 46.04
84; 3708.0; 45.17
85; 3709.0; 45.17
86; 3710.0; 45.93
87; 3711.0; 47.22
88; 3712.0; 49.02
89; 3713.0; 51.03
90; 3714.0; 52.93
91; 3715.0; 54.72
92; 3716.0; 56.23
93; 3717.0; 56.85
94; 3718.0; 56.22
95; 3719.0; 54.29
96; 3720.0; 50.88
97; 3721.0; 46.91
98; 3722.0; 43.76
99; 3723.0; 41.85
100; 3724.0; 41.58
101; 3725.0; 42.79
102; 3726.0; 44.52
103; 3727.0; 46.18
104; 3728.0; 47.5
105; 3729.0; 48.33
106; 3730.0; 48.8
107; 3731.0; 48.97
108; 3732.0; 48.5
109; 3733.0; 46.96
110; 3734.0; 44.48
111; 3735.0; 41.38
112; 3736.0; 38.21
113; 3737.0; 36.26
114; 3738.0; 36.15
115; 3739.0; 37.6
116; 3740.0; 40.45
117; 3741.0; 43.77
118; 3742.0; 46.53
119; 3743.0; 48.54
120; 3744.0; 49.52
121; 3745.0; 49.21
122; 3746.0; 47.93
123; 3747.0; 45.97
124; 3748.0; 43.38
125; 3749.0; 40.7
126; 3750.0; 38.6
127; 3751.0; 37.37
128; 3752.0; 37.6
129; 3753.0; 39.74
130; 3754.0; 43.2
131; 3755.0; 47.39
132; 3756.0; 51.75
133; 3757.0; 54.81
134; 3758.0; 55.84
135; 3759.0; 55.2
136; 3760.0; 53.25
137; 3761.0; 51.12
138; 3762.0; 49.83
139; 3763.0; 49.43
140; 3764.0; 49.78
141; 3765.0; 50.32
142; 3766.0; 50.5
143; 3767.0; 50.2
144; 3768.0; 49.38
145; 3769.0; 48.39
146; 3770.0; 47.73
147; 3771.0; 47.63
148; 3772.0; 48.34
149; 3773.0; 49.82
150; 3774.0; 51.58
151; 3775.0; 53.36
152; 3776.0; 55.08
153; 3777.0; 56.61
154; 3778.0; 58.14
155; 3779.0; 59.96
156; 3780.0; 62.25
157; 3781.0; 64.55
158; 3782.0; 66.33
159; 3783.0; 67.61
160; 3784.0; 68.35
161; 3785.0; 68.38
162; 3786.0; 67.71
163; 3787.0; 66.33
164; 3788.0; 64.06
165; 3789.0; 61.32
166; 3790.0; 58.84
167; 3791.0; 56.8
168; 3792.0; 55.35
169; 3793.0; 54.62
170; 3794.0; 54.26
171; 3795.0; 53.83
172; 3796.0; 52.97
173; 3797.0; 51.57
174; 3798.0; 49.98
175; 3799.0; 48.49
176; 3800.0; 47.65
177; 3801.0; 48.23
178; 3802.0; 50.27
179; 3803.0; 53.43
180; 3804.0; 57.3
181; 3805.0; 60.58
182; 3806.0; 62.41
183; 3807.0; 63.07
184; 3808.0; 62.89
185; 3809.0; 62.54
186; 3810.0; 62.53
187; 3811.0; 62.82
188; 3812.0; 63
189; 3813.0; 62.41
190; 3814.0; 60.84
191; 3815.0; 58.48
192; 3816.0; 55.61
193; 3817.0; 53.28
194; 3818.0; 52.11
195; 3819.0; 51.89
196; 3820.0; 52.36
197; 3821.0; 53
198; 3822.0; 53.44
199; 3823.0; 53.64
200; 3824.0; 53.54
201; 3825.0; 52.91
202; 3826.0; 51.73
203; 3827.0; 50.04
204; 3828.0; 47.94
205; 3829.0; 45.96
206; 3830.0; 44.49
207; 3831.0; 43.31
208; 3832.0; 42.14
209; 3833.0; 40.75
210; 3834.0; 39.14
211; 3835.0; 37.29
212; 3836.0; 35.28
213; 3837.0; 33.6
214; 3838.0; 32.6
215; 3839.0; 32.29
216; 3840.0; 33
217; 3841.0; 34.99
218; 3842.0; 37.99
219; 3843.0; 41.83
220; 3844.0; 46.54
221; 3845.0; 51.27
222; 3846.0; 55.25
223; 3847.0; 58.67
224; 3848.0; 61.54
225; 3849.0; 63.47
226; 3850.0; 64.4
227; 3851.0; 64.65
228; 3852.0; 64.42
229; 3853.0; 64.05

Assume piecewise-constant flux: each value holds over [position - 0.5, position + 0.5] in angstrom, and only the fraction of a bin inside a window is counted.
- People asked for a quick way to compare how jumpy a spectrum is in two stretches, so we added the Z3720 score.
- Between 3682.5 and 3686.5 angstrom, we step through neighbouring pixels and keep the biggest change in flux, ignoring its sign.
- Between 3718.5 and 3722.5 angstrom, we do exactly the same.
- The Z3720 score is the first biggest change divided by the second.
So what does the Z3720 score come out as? 0.2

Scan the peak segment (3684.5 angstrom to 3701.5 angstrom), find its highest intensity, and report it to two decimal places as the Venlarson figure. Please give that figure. 55.52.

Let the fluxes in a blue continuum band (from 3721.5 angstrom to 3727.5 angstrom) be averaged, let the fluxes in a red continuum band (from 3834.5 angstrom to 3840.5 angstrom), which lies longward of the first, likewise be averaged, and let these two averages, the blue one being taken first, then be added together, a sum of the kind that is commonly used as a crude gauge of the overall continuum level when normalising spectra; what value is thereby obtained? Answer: 77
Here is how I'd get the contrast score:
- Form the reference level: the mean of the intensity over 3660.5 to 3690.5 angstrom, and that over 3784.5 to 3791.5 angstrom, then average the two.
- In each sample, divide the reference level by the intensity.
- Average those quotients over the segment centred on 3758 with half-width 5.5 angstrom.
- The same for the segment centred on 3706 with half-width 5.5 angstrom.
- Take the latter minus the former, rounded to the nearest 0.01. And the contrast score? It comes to 0.02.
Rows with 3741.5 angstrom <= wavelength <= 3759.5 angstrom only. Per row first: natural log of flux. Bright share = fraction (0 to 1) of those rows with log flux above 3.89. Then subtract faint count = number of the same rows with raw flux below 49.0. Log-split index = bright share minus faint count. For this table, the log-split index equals -12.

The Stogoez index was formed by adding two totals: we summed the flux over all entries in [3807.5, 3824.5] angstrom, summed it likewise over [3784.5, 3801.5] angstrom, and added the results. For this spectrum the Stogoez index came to 1935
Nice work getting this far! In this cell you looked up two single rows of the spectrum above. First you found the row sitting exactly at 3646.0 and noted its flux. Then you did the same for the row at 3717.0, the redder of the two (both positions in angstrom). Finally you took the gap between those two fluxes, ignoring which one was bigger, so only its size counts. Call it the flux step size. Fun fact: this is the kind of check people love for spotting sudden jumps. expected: 5.1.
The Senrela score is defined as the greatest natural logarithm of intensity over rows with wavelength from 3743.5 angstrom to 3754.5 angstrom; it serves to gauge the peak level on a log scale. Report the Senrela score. 3.90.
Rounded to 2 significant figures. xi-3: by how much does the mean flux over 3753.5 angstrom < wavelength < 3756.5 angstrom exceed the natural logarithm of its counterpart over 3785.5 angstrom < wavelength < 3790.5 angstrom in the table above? 43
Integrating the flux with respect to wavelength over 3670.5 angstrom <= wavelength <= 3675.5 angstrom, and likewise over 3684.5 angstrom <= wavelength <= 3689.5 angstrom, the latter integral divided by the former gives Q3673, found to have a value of 0.84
